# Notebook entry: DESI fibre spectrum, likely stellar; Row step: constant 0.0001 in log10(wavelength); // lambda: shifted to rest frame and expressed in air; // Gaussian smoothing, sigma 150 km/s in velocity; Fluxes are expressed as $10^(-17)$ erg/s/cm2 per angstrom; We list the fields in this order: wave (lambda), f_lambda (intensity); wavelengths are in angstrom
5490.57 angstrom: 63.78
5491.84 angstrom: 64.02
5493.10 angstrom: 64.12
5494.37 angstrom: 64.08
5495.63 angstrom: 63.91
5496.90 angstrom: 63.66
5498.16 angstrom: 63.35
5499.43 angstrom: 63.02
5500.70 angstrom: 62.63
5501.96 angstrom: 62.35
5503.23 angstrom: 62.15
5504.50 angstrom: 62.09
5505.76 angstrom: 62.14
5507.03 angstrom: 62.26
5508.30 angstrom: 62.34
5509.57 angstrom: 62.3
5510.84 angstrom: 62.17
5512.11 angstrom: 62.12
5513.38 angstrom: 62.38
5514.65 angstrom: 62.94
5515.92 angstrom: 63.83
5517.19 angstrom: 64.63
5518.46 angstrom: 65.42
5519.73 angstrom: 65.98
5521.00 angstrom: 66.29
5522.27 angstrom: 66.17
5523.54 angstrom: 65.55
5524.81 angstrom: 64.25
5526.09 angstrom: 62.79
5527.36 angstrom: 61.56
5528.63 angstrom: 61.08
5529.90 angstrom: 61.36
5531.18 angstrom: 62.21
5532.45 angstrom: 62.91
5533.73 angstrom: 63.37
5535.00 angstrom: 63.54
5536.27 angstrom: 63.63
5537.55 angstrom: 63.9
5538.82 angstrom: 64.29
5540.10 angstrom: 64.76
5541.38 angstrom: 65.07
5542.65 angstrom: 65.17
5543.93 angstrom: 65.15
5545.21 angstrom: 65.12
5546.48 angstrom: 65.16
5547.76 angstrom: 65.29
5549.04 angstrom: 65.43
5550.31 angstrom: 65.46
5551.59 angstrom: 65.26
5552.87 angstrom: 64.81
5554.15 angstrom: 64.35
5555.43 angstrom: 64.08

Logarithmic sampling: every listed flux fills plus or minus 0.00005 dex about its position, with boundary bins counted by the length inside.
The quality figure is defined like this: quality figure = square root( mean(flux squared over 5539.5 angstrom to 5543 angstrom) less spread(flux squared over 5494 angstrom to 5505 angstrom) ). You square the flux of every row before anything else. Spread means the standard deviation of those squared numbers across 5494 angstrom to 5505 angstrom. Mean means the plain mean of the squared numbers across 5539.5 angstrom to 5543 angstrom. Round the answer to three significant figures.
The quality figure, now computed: 64.3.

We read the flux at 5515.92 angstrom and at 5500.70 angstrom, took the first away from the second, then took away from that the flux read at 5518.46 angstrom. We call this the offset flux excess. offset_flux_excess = -67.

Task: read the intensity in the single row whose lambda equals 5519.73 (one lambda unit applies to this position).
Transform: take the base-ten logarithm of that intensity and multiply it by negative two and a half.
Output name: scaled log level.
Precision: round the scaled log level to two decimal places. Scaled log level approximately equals -4.55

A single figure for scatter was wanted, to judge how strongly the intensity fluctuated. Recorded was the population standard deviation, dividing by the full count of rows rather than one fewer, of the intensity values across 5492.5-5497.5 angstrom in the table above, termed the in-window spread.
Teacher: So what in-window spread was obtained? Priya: 0.18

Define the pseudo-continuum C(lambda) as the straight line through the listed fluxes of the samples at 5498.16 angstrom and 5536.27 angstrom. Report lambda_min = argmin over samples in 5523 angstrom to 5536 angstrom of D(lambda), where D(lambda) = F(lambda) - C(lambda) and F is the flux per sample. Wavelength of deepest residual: 5528.63 angstrom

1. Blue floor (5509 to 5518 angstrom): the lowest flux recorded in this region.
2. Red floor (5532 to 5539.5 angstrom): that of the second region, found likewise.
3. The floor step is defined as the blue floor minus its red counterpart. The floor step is -0.8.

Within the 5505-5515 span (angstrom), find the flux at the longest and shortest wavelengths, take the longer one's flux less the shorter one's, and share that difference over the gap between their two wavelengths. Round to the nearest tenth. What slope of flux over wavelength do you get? 0.1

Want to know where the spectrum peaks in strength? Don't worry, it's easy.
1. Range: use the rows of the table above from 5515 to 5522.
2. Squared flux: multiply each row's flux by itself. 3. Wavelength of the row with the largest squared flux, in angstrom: 5521.00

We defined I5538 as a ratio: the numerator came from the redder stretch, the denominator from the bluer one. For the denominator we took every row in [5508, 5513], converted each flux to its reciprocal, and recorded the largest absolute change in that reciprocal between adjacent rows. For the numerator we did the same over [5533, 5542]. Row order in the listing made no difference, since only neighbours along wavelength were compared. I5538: 3.4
